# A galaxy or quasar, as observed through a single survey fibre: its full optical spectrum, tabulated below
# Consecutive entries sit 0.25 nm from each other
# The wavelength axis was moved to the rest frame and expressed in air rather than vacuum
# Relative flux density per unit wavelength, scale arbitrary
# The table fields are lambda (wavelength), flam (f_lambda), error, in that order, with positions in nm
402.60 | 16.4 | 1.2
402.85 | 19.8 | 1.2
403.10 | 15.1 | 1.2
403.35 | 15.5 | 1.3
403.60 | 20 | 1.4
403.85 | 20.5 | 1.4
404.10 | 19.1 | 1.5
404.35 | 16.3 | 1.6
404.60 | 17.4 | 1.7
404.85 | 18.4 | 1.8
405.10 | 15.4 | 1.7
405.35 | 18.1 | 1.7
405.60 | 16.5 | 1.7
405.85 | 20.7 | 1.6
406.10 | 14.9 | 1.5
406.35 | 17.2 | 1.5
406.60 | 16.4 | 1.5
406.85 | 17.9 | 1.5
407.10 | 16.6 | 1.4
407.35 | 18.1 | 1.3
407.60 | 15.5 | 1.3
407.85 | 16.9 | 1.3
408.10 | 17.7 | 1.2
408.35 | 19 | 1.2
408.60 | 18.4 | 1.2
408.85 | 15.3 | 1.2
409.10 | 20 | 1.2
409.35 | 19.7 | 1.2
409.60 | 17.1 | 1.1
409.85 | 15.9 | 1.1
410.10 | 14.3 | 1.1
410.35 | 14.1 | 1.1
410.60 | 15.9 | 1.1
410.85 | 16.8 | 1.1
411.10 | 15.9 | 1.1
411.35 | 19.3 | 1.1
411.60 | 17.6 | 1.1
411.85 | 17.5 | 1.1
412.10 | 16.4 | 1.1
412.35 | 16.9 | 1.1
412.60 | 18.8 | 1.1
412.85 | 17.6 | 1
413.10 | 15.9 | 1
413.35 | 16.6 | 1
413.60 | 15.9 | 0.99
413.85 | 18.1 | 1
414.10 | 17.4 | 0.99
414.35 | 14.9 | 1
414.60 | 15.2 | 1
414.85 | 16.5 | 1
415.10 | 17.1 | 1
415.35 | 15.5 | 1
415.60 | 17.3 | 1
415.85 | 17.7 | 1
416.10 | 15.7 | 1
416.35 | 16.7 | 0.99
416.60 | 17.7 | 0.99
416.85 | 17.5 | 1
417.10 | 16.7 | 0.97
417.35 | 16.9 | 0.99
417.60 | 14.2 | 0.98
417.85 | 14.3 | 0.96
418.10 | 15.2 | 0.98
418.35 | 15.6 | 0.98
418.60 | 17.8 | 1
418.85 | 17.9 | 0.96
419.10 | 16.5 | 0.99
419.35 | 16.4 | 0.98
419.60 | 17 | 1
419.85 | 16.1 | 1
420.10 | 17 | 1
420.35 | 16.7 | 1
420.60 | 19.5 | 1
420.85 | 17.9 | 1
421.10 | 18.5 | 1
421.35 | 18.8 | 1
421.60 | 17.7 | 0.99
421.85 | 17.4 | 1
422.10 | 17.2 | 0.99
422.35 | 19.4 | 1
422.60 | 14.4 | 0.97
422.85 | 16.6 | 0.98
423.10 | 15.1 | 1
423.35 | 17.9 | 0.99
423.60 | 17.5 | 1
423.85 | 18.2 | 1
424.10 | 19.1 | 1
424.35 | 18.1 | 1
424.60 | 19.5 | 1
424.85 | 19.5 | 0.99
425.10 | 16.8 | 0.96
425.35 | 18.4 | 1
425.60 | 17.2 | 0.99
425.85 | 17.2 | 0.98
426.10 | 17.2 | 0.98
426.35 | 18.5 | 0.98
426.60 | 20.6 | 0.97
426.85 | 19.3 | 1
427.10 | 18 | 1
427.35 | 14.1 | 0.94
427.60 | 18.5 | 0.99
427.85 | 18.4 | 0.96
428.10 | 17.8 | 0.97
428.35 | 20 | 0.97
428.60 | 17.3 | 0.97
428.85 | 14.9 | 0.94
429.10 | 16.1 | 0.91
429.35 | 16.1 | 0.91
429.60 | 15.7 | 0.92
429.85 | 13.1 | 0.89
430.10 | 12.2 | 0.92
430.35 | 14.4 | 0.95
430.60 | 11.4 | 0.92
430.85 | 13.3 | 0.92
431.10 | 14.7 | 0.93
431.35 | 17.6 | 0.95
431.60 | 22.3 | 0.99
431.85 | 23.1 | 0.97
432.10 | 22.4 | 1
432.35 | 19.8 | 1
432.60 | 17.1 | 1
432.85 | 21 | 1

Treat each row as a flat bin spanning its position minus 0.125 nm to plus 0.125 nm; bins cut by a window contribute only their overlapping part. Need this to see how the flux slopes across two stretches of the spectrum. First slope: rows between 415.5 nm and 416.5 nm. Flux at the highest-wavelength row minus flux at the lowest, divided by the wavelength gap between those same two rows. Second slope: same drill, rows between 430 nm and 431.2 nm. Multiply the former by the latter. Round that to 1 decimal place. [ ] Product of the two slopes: -2.0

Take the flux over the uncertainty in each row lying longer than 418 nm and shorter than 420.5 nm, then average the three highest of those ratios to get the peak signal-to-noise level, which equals 17.8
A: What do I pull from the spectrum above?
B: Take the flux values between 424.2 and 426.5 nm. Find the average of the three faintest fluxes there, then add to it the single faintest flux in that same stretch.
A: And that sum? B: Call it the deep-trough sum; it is 33.9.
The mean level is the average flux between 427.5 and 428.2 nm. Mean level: 18.2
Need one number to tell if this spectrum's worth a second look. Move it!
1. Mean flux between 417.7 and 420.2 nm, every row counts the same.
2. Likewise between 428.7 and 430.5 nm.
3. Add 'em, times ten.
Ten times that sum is 310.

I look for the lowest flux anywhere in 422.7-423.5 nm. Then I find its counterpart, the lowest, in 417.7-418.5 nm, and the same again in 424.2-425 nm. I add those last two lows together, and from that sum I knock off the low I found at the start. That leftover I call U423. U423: 17.3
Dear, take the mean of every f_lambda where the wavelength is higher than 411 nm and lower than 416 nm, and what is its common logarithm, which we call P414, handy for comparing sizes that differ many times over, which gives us 1.23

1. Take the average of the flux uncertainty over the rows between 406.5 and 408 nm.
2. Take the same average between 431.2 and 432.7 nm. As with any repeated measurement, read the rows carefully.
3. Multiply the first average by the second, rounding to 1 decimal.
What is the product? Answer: 1.4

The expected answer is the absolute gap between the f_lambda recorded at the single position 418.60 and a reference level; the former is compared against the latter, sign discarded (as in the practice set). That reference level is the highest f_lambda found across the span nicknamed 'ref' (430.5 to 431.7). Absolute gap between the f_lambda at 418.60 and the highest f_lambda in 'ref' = 4.5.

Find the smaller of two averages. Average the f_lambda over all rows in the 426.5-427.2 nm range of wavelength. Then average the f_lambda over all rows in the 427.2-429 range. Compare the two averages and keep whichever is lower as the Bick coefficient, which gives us 17.3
